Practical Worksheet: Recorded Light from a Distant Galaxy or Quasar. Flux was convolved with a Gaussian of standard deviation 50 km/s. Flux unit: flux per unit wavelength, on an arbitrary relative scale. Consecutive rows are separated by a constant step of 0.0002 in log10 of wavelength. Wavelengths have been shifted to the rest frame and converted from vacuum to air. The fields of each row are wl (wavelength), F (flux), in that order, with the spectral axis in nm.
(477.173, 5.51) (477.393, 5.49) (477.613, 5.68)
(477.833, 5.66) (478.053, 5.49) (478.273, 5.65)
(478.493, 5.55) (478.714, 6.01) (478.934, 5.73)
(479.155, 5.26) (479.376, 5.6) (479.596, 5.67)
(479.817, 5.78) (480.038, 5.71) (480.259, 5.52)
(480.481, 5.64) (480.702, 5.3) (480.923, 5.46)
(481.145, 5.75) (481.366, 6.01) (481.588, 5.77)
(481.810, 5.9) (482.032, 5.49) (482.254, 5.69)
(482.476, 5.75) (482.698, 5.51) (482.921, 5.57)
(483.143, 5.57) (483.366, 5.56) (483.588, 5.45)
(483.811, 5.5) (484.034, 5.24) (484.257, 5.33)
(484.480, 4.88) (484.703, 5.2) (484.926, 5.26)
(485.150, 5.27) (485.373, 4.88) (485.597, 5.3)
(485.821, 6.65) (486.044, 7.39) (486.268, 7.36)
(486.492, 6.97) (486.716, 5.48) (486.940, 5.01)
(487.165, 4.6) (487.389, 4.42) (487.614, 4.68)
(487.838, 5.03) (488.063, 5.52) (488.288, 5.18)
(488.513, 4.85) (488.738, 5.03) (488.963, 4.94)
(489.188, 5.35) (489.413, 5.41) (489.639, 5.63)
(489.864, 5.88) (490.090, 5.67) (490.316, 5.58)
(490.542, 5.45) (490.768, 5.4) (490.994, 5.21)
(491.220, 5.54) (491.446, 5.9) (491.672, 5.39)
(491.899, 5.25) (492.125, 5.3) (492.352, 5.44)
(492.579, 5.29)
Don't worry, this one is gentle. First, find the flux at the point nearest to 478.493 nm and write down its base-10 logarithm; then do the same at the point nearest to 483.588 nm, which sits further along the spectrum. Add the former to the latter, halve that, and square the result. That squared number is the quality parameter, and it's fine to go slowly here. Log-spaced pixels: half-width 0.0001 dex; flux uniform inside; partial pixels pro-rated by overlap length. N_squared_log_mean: 0.548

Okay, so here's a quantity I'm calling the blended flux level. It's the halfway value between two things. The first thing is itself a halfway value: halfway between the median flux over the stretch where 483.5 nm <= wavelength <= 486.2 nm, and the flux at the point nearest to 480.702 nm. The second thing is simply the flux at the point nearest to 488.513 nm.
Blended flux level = 5.07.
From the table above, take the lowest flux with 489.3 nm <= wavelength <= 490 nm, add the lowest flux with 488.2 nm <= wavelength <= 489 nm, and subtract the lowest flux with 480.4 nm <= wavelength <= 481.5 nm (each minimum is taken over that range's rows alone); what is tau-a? 5.0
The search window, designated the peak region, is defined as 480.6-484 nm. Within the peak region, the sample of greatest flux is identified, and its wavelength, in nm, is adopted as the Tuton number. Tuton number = 481.366 nm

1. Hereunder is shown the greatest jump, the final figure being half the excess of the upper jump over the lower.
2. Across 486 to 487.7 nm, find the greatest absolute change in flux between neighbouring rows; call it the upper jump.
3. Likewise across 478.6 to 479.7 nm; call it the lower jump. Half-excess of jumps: 0.5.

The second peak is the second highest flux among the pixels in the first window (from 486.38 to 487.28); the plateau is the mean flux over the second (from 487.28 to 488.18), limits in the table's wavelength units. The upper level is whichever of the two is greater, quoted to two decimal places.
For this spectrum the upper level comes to 5.48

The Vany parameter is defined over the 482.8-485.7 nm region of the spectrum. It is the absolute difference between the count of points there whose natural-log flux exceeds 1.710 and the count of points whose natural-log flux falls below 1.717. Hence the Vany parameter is 8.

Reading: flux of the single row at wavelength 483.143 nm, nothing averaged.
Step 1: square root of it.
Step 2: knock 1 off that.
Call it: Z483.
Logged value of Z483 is 1.36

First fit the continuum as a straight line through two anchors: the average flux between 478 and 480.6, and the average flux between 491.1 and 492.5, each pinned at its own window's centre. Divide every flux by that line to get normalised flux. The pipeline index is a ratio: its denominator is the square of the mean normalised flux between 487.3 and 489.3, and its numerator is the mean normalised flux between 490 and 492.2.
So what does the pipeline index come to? 1.21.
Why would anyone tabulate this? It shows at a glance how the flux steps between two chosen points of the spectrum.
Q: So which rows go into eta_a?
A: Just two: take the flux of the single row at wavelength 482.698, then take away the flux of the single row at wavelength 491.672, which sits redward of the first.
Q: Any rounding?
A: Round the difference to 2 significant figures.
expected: 0.12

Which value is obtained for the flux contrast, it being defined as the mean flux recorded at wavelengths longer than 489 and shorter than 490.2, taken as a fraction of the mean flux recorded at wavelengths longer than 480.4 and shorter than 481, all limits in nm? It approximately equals 1.02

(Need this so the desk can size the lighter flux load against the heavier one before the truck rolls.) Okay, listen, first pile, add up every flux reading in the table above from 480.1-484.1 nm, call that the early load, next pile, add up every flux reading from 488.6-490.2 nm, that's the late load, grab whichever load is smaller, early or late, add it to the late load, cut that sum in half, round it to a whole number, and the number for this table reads 38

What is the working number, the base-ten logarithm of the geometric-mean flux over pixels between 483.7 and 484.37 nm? 0.729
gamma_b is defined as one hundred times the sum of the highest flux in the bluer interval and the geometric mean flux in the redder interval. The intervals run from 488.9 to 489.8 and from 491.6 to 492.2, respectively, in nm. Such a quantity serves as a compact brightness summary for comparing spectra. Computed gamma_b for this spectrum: 1094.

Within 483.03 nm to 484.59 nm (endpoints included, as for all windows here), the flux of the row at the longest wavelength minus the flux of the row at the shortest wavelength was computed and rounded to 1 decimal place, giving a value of -0.7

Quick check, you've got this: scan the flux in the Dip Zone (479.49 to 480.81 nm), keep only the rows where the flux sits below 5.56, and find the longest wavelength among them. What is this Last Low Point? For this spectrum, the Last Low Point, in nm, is 480.702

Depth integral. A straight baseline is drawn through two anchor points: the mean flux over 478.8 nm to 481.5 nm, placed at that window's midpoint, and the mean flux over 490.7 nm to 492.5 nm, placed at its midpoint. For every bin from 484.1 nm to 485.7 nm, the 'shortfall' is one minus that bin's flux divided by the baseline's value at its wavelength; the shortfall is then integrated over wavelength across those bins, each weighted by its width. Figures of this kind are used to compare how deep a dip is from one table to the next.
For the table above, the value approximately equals 0.11 nm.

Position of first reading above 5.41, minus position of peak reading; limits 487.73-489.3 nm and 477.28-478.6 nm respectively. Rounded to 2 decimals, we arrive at 10.45 nm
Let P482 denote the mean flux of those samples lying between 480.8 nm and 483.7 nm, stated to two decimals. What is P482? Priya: 5.65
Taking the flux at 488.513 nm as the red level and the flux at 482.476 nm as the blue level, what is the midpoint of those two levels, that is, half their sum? 5.30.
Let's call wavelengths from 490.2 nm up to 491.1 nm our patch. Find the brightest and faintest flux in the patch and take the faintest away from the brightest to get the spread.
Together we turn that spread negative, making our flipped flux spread -0.37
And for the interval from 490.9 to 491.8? -0.69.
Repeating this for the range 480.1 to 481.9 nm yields -0.71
